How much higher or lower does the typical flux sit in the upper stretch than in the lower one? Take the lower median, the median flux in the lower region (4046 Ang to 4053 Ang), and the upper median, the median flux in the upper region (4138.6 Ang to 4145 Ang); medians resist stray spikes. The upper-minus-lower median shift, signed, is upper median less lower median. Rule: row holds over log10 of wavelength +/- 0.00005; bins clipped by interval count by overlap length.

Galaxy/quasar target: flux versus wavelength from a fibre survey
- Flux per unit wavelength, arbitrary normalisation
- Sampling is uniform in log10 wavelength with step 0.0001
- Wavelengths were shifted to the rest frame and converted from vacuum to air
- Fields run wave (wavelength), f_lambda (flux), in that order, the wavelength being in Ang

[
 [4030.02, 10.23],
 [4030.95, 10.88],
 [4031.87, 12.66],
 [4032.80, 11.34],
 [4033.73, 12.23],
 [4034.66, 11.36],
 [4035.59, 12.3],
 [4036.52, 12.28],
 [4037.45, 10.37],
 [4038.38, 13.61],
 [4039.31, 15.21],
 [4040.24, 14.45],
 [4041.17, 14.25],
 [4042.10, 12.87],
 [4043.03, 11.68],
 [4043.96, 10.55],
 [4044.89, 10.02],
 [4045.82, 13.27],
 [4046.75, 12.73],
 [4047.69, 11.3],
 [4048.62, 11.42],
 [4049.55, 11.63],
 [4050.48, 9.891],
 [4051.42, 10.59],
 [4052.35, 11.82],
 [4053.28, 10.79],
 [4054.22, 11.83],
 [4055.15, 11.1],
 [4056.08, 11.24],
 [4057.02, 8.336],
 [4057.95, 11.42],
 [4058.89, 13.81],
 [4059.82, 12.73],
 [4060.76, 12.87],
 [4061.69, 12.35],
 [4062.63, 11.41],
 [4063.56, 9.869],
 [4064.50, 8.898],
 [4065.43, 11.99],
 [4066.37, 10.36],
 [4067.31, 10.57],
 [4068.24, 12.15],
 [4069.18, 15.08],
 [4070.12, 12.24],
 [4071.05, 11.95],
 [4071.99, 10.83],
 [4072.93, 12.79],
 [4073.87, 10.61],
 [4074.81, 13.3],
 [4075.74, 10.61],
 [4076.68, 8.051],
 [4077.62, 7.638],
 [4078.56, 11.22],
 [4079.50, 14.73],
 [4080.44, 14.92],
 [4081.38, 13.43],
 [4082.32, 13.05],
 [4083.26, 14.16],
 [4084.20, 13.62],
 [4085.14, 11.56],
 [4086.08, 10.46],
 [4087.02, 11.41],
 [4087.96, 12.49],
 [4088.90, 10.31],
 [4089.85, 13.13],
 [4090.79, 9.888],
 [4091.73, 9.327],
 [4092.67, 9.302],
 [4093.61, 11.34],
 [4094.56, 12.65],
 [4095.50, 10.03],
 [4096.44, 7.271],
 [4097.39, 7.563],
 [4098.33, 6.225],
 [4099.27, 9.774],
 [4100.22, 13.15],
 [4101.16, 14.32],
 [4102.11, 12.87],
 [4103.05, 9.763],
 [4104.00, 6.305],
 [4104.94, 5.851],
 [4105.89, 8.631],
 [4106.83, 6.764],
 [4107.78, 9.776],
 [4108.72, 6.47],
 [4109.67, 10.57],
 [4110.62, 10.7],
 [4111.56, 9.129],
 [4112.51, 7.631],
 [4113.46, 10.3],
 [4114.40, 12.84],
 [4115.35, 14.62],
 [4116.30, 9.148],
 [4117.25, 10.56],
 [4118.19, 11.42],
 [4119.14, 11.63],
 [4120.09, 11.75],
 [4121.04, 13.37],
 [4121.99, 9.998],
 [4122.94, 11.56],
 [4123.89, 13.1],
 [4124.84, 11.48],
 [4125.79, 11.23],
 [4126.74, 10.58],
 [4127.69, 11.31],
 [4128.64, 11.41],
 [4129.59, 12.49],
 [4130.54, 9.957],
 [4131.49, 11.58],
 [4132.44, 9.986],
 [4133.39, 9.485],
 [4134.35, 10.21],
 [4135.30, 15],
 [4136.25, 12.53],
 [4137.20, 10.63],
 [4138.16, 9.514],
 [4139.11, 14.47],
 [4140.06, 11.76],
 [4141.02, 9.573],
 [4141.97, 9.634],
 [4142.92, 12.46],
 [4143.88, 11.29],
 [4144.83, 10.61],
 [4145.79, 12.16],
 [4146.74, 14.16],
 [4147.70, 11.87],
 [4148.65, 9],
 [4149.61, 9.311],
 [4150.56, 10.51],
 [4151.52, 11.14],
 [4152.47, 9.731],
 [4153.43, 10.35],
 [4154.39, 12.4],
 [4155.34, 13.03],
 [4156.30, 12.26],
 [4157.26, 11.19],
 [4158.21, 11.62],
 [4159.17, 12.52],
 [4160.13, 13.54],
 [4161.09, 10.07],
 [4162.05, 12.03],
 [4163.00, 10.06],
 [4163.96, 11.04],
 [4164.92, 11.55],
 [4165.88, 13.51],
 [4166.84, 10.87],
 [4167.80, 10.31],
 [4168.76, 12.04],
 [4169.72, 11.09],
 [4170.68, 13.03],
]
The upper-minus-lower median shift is 0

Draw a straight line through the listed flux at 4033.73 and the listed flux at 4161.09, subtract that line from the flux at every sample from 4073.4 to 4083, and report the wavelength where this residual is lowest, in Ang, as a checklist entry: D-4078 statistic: 4077.62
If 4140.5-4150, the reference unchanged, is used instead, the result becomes 4148.65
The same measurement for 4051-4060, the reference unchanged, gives 4057.02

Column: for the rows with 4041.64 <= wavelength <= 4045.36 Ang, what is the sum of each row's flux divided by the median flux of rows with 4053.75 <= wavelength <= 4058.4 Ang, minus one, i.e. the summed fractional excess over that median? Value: 0.0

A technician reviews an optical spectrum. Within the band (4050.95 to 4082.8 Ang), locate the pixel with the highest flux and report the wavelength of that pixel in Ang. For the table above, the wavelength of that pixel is 4069.18 Ang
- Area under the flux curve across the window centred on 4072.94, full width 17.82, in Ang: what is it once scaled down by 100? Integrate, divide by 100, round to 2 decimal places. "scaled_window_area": 2.08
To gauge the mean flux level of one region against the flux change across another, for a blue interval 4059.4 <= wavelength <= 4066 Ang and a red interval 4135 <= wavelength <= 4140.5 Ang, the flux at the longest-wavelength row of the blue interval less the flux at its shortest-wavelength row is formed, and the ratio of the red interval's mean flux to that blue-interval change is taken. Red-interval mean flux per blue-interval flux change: -17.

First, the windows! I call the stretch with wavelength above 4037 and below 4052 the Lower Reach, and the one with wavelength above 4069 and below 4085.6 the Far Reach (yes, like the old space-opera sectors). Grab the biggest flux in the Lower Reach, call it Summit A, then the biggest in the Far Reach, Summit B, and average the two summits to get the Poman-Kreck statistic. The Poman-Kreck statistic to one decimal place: 15.1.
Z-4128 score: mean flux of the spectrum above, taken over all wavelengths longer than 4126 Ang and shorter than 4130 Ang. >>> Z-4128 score 11.4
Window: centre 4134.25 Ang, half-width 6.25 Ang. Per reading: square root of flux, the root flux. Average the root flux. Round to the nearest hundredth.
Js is 3.38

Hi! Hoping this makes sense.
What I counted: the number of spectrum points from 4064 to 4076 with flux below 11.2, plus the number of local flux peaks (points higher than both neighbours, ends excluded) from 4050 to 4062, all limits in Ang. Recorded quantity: 11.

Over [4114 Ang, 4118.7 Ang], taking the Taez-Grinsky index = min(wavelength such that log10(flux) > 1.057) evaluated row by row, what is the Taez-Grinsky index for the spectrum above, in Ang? 4114.40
